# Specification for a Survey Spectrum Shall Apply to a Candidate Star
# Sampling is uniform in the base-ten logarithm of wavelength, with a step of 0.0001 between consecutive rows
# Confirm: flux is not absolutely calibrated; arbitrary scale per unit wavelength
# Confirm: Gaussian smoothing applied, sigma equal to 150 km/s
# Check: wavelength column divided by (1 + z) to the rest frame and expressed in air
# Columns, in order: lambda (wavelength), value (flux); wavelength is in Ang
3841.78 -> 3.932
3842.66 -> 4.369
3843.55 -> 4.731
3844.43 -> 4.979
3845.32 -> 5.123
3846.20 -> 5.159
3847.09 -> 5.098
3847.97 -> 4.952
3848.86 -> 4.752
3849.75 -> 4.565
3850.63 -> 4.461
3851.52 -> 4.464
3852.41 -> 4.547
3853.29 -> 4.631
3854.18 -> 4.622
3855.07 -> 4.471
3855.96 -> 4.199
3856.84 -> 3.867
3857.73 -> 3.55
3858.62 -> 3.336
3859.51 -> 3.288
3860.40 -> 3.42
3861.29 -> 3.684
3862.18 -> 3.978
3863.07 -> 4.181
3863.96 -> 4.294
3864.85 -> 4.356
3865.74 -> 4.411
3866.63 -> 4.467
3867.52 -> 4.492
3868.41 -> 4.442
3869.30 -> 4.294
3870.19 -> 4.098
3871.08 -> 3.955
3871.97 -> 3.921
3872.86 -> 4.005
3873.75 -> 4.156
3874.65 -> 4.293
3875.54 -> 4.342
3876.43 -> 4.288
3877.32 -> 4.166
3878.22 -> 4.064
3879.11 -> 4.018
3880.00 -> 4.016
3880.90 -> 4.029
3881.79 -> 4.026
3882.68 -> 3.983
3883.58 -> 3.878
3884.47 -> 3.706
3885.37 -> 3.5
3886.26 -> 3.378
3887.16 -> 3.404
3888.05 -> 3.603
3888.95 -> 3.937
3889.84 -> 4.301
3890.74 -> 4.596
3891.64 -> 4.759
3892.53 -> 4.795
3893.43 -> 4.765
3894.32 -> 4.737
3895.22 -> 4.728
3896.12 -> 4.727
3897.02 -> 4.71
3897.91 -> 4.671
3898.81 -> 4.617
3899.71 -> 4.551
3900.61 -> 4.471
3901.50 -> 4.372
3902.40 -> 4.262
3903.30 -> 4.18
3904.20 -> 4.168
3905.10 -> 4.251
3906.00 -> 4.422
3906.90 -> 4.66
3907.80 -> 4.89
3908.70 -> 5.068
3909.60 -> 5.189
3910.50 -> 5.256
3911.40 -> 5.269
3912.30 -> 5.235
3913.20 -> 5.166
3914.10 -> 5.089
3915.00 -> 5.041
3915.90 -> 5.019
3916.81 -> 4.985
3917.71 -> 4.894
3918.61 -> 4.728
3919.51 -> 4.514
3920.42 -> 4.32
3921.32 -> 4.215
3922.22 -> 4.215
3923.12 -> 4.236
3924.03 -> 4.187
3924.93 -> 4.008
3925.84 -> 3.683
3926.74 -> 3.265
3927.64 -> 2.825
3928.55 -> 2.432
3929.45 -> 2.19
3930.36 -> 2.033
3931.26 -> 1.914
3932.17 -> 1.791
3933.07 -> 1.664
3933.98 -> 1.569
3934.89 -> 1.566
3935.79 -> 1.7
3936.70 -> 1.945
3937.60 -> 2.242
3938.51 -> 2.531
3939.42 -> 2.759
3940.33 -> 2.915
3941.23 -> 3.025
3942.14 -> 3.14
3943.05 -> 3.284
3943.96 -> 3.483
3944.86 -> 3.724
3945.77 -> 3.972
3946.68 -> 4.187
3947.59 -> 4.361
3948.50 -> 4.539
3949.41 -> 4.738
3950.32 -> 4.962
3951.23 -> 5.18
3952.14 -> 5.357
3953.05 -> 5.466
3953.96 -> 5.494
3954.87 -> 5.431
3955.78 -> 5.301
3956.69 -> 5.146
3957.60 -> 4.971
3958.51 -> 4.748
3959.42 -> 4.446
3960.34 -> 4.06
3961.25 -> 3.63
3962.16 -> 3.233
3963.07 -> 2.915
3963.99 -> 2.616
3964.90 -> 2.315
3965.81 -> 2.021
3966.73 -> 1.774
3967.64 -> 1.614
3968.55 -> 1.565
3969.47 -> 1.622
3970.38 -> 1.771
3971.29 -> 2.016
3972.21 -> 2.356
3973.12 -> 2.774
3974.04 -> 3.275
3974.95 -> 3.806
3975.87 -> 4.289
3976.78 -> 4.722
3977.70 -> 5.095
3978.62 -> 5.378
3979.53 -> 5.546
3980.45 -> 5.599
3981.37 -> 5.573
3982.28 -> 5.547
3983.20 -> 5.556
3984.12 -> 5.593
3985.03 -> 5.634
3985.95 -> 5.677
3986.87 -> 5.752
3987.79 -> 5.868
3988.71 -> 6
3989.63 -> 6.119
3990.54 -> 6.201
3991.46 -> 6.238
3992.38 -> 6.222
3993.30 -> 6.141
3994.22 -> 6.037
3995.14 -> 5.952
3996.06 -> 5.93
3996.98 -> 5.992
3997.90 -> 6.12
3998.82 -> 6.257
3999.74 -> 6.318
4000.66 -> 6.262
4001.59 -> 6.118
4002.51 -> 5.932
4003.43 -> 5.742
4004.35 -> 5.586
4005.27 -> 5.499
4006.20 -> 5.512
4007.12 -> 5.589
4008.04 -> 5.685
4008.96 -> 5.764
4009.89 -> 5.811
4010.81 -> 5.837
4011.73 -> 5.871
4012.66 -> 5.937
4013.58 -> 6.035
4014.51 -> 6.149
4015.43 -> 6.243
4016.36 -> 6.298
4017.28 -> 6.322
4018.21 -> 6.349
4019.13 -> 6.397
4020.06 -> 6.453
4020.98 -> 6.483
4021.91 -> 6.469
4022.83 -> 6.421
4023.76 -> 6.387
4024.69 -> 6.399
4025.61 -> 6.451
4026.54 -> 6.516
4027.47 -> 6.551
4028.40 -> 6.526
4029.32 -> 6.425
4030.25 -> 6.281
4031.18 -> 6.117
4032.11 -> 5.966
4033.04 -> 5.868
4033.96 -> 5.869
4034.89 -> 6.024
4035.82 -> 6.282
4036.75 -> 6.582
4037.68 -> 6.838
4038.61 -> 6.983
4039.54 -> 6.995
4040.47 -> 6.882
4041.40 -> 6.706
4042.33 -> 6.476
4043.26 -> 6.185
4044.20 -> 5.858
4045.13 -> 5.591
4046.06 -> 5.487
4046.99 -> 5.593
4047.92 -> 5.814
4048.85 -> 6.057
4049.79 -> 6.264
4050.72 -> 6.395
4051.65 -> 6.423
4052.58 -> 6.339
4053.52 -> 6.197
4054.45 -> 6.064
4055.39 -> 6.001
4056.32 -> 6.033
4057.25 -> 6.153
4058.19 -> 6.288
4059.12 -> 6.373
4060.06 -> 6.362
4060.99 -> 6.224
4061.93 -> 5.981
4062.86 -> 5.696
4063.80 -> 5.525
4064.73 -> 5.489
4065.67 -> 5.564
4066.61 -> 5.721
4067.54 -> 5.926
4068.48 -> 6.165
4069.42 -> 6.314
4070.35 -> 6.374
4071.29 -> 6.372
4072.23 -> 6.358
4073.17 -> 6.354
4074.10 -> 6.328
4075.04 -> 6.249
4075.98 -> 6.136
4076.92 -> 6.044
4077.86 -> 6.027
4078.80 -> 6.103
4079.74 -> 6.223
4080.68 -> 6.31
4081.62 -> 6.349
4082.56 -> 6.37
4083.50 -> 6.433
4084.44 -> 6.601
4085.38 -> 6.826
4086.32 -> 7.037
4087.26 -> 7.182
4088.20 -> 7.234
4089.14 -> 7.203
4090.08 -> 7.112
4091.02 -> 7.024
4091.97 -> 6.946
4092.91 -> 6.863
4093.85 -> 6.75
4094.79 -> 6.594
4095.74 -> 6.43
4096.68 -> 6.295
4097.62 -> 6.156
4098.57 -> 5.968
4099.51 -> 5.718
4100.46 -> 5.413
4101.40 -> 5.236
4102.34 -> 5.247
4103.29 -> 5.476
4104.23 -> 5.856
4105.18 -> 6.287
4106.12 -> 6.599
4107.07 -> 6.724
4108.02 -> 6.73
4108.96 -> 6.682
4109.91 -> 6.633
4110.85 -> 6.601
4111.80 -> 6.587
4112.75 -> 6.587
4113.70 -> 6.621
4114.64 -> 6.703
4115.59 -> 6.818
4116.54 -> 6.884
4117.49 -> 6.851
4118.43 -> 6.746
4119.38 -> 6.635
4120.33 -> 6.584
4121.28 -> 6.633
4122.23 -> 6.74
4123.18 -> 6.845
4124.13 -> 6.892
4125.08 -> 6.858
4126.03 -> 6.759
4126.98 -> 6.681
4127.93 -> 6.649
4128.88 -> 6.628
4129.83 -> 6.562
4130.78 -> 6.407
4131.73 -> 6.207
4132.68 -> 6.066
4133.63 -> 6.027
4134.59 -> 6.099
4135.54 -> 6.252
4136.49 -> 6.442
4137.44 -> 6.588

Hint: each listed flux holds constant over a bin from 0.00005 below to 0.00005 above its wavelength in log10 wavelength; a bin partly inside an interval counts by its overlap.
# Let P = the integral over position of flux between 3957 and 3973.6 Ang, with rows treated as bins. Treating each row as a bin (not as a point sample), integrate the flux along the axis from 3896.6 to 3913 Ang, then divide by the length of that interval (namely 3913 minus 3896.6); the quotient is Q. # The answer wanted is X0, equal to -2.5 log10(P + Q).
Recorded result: -4.28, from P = 47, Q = 4.7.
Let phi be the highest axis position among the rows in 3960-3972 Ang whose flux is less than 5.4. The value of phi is 3971.29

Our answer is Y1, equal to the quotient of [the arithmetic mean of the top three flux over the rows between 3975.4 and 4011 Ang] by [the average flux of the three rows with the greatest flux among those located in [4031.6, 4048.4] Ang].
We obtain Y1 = 0.90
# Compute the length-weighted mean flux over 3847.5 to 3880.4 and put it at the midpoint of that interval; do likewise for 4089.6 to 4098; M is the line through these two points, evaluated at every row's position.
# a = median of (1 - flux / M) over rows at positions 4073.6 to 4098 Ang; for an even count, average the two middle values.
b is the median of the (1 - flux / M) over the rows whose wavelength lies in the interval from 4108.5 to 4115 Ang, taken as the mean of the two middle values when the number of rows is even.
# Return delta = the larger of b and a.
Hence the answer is 0.0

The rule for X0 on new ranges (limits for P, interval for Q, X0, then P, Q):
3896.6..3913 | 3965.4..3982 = -4.76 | 77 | 3.4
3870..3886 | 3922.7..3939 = -4.56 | 64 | 2.5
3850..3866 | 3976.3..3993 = -4.63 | 66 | 5.7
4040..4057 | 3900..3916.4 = -5.09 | 104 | 4.8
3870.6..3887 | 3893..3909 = -4.61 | 65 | 4.6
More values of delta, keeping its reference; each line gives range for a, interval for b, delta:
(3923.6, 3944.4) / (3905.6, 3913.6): 0.5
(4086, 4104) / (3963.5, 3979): 0.6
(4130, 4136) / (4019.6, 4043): 0.1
